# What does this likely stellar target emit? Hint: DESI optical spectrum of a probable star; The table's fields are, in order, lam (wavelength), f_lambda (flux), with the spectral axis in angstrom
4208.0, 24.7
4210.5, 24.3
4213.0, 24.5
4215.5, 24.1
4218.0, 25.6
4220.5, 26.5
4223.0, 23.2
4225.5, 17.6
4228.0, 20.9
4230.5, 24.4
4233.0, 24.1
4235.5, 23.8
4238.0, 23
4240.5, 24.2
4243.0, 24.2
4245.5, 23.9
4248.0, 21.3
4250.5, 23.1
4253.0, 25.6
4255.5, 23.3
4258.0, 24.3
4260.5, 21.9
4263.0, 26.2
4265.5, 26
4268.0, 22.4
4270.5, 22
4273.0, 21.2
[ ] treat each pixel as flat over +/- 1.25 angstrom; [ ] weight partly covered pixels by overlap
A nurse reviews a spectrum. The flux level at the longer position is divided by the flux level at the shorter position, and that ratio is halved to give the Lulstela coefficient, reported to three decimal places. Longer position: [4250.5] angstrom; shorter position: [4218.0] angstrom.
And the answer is 0.451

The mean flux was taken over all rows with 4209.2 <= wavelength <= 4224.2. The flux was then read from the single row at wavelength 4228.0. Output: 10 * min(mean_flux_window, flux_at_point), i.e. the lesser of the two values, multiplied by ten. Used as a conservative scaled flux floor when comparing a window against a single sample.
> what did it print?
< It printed 209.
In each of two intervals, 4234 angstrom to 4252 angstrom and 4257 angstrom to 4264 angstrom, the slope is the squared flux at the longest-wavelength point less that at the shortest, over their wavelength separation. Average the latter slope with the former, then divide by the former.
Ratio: -3.9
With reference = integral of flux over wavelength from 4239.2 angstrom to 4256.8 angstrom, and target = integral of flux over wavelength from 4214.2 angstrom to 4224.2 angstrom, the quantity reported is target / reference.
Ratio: 0.60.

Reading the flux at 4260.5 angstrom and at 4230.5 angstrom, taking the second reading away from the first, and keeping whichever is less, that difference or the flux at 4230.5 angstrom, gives -2.5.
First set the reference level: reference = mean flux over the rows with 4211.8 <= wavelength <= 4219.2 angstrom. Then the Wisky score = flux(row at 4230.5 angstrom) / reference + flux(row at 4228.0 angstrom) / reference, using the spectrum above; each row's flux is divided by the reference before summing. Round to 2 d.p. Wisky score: 1.83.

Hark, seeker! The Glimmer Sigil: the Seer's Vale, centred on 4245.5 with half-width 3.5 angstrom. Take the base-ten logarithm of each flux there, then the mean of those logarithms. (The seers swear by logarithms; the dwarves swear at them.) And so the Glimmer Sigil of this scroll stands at 1.36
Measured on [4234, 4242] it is 1.37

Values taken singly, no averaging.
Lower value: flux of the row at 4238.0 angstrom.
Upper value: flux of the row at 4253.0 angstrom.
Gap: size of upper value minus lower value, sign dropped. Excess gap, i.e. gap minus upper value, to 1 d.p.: -23.0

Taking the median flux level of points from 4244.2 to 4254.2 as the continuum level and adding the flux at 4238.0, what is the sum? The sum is 46.5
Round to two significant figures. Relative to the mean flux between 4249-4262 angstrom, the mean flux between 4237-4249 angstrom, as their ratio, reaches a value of 0.99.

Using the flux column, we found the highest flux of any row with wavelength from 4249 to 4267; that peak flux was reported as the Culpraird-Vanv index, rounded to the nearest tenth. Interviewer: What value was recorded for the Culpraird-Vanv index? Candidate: 26.2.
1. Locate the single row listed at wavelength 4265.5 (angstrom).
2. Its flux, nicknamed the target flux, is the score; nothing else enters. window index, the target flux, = 26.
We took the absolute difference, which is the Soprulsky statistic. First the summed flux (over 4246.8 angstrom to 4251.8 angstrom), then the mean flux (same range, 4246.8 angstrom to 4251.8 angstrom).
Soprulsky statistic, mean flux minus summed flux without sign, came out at 22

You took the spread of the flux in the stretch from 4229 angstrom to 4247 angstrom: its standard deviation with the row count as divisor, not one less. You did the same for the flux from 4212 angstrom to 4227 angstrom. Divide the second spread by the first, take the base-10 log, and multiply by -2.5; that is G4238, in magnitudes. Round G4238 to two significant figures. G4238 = -2.1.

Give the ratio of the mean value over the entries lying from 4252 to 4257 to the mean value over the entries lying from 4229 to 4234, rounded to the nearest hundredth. 1.01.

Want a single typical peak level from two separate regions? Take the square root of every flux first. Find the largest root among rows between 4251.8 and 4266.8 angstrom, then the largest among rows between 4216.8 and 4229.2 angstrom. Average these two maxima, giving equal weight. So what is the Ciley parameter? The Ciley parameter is 5.13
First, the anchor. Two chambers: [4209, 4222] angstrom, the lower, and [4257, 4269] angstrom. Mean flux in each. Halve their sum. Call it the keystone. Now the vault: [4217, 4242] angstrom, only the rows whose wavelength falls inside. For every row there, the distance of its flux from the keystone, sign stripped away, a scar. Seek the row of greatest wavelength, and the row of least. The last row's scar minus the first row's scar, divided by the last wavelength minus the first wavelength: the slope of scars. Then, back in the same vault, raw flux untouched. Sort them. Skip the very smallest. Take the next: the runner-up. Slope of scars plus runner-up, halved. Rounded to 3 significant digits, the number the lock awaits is 10.4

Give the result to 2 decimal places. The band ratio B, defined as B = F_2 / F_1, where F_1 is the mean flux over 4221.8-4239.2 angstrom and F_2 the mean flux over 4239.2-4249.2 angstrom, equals 1.04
